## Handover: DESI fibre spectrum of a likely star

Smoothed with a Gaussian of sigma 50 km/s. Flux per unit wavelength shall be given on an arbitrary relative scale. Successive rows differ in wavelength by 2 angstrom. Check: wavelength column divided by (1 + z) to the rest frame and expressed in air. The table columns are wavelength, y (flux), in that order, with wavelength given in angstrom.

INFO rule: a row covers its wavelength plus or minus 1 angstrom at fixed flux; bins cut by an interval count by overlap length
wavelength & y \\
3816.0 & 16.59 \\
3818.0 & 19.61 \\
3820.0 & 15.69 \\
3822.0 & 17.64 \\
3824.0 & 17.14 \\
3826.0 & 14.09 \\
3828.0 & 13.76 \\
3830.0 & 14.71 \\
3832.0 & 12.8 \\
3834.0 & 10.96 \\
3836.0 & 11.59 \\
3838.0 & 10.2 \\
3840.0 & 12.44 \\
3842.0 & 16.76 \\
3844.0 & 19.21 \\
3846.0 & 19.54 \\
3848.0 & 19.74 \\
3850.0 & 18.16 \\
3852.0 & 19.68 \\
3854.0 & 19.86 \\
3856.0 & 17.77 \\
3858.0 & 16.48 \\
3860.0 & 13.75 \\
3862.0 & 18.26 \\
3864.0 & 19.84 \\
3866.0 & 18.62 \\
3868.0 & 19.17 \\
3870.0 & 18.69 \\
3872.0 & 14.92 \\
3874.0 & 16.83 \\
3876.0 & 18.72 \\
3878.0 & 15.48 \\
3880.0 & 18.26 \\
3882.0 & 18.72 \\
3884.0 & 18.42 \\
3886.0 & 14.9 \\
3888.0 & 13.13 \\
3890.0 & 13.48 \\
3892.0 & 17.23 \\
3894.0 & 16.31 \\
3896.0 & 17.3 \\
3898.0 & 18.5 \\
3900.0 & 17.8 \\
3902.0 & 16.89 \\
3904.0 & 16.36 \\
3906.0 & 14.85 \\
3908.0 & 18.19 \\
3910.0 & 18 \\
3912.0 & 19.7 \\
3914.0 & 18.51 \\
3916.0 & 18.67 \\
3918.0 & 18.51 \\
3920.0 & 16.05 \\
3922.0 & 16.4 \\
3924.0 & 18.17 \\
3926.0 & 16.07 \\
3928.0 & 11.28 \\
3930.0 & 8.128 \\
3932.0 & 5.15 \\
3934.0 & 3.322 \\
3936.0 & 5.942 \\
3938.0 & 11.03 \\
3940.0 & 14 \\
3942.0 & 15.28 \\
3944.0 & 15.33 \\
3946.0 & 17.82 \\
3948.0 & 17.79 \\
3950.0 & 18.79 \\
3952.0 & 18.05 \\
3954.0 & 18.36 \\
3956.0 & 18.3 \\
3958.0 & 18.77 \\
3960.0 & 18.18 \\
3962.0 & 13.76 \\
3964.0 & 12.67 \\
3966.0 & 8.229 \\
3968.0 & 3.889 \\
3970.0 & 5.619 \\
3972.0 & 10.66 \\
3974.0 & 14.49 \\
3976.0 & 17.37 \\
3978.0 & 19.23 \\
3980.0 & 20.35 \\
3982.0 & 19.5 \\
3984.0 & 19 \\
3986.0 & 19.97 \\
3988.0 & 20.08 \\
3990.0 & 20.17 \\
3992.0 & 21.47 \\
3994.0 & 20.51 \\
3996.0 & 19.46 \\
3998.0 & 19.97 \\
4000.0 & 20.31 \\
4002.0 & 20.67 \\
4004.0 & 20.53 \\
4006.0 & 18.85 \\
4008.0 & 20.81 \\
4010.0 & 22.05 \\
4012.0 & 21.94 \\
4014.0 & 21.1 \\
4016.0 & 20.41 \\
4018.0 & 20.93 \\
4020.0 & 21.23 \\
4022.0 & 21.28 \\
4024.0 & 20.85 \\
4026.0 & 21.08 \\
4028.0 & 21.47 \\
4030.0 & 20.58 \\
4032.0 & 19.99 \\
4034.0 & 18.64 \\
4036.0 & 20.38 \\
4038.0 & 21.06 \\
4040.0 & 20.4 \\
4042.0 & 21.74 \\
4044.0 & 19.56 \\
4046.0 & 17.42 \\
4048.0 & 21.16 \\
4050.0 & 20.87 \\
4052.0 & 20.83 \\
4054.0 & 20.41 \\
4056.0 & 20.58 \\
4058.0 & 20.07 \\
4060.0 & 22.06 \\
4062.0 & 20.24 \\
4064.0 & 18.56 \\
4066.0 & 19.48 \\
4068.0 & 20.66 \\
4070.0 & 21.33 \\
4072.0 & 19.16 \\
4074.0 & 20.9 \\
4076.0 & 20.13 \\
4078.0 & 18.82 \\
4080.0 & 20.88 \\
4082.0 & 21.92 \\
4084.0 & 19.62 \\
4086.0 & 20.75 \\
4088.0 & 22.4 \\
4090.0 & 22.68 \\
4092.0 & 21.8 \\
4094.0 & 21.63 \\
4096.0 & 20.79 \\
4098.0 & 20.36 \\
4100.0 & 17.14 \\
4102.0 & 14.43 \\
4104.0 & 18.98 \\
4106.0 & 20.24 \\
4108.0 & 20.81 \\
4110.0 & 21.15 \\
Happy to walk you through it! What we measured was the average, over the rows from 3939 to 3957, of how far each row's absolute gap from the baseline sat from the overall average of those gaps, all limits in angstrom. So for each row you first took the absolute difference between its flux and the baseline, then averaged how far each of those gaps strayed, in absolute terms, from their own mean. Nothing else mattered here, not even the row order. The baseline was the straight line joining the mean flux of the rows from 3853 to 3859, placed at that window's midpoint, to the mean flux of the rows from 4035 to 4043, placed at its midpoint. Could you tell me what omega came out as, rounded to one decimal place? 1.4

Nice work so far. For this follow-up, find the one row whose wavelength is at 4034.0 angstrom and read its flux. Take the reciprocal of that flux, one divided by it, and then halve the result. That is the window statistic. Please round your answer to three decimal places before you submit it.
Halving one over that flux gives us 0.027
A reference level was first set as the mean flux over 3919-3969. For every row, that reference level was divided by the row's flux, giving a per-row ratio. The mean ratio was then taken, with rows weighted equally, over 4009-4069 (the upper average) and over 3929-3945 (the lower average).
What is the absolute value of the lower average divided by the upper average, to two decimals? 2.77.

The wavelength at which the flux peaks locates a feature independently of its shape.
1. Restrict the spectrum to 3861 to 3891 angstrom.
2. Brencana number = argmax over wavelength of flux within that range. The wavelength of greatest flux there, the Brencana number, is 3864.0 angstrom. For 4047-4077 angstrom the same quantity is 4060.0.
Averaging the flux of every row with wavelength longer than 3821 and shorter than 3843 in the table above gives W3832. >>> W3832 14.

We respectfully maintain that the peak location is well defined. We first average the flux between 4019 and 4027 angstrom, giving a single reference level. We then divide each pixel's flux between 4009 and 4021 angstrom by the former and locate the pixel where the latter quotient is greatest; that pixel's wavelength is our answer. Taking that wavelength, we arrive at 4010.0 angstrom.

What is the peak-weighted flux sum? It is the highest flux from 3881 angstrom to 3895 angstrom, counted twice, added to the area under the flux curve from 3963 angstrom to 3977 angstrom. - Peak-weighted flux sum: 183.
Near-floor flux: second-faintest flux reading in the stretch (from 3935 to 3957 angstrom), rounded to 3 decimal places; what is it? 11.030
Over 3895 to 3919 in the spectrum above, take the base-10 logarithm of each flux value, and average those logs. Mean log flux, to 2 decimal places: 1.25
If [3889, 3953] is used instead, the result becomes 1.16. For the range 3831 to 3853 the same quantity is 1.18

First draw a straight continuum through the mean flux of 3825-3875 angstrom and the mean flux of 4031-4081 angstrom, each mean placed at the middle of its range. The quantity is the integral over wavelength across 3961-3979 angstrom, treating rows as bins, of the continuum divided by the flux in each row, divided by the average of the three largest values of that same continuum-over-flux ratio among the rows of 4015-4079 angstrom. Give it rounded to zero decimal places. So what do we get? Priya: 33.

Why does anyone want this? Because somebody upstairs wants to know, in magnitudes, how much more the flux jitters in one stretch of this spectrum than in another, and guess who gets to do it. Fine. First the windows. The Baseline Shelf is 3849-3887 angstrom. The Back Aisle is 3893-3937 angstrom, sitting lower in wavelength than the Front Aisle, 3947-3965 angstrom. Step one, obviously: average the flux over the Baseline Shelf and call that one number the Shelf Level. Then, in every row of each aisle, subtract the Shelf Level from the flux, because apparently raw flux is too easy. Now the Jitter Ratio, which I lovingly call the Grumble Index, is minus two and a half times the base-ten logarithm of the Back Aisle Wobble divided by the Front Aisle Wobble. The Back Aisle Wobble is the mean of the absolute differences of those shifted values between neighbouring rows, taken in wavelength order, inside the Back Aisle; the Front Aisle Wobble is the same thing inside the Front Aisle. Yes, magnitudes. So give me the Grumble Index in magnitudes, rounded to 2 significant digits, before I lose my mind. -0.45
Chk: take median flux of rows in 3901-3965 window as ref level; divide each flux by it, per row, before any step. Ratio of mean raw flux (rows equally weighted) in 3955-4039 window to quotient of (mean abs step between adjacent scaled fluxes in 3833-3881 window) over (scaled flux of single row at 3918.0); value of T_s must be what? 183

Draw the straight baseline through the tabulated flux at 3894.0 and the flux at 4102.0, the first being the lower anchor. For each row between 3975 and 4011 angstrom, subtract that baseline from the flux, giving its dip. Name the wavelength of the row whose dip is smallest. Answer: 3976.0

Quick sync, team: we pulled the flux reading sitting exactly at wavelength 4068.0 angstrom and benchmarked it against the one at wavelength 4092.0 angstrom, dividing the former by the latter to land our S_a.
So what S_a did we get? 0.95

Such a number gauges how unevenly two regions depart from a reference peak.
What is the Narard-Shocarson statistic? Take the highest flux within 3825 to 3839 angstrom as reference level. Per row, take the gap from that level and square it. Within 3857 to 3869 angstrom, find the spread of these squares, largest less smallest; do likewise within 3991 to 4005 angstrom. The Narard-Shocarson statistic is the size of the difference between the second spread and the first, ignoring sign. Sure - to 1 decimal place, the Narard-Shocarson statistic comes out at 2.3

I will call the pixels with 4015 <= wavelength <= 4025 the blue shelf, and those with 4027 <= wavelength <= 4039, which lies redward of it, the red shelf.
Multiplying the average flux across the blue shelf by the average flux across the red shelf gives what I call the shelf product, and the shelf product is 426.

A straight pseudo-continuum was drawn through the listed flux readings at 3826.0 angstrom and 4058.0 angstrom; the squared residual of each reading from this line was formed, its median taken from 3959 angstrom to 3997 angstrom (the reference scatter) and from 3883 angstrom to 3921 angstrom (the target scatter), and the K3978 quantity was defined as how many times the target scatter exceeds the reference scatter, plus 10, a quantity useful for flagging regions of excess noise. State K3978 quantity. 10.7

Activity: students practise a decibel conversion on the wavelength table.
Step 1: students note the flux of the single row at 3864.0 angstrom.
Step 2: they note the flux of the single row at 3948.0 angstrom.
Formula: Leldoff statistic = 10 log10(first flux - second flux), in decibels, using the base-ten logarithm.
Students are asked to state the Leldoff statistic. 3.1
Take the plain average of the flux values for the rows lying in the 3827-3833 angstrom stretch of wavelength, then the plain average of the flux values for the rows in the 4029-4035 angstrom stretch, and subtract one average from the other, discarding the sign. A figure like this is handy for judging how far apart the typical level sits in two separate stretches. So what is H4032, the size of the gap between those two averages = 6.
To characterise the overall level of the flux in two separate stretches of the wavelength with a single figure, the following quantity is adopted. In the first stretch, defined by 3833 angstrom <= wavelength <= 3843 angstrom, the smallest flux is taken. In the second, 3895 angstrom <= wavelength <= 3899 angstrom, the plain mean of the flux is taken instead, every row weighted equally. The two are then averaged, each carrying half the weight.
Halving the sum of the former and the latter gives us 14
